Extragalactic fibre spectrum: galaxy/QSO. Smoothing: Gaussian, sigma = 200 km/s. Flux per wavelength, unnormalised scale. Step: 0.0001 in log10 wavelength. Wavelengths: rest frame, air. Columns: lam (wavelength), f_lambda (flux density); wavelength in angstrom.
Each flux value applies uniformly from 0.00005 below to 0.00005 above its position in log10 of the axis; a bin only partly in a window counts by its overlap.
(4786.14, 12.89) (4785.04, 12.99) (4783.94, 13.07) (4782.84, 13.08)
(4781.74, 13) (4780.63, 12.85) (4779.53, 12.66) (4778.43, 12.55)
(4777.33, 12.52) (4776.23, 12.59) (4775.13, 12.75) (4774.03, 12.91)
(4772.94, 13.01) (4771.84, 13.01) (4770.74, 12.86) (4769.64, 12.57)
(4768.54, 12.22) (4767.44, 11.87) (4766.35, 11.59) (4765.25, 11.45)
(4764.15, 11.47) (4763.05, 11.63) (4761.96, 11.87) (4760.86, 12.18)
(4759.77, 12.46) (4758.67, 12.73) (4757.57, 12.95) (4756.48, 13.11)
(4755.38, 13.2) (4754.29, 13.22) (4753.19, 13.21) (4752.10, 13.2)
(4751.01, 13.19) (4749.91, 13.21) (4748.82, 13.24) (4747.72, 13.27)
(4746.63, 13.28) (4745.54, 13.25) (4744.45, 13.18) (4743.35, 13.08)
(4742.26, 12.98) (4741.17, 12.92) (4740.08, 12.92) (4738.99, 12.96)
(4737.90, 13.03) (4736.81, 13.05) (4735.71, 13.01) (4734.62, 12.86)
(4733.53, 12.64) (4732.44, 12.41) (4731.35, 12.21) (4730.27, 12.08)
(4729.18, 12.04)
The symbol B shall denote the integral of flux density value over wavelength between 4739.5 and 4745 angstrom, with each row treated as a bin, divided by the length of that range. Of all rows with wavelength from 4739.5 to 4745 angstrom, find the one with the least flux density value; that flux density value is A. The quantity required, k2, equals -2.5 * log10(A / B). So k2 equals 0.008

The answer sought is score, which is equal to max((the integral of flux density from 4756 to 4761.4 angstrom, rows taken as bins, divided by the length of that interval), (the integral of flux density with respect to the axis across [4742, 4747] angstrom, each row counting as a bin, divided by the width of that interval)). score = 13.2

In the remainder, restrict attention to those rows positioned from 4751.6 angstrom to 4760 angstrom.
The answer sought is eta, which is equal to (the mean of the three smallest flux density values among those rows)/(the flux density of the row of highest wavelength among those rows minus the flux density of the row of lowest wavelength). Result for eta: -17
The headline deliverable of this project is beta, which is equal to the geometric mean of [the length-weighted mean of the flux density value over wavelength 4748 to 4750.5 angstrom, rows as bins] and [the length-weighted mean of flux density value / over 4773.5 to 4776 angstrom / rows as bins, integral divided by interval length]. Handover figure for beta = 13.0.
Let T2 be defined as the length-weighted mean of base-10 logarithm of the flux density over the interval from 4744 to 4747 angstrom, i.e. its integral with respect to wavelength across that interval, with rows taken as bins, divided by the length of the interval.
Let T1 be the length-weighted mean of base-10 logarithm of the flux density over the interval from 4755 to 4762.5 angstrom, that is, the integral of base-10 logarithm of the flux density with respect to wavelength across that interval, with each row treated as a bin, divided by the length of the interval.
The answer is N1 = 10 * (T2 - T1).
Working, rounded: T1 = 1.10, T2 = 1.12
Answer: 0.23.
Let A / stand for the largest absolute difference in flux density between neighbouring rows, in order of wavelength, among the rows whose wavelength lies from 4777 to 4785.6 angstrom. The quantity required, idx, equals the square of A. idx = 0.04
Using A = 0.19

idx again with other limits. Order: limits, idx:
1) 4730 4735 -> 0.05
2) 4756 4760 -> 0.07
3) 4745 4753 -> 0.00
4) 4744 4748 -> 0.00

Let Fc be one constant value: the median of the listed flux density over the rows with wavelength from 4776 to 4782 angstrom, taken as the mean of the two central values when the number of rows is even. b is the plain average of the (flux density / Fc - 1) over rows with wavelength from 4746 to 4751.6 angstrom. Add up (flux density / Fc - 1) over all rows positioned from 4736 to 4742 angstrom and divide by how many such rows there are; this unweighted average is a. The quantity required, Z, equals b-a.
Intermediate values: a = 0.03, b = 0.049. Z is 0.02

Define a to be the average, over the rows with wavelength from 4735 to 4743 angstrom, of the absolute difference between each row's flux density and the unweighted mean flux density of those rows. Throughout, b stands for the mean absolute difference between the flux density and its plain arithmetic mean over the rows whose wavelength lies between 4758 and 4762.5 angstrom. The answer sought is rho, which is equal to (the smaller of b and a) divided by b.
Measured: 0.1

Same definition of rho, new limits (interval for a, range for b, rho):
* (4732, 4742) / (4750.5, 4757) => 1.0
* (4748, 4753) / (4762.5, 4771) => 0.0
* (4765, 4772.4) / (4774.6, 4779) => 1.0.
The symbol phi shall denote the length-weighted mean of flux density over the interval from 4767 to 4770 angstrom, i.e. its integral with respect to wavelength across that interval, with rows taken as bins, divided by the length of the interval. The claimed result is 12.2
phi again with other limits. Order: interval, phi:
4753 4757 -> 13.2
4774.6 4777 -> 12.7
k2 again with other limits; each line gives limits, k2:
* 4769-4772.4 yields 0.018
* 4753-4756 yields -0.001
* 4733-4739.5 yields 0.023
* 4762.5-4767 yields 0.010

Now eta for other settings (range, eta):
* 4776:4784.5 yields 26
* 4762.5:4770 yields 12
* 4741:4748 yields 37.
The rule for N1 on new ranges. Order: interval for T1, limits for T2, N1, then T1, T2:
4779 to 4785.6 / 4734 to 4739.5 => 0.00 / 1.11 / 1.11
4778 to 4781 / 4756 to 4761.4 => 0.00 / 1.10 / 1.10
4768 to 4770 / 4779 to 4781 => 0.14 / 1.09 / 1.11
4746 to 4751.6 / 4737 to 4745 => -0.07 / 1.12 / 1.11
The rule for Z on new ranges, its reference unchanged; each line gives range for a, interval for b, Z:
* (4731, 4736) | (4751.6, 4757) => 0.04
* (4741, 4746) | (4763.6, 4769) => -0.11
